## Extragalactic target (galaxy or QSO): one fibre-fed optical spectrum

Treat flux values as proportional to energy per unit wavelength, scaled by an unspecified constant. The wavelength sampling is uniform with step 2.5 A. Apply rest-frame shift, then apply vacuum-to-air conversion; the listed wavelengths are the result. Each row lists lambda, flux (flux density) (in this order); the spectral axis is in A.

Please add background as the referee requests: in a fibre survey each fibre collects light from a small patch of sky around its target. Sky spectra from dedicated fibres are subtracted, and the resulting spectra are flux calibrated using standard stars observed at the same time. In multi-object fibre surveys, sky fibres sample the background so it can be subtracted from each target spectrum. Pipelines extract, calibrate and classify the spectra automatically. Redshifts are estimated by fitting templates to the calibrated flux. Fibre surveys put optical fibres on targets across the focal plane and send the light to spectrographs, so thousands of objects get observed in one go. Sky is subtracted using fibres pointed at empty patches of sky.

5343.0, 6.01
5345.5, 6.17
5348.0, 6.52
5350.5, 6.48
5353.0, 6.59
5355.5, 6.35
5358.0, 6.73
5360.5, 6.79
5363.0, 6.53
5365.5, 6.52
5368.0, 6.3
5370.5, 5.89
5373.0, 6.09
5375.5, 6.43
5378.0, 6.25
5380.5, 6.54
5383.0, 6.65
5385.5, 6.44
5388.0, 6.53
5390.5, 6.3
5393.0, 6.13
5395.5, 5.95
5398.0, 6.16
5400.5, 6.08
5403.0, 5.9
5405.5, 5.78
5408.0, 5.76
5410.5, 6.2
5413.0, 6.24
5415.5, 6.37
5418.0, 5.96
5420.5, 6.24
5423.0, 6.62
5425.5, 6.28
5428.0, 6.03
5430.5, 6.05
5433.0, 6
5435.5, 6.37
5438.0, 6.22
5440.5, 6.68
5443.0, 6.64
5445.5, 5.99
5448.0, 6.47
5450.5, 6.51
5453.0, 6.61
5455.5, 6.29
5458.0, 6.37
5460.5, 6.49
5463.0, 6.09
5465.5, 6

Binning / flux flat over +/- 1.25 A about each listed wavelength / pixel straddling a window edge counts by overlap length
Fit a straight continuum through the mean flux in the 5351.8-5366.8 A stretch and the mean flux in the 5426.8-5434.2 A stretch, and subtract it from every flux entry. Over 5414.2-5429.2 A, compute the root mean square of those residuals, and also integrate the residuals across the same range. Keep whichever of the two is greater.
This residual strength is 2.3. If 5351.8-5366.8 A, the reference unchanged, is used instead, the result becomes 0.2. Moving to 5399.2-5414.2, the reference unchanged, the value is 0.3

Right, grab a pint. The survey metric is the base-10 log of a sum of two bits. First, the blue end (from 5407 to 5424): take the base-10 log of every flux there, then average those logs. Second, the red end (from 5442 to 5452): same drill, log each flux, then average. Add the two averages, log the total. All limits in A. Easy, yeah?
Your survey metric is 0.204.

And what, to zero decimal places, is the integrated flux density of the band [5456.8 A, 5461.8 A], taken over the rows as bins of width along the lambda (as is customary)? 32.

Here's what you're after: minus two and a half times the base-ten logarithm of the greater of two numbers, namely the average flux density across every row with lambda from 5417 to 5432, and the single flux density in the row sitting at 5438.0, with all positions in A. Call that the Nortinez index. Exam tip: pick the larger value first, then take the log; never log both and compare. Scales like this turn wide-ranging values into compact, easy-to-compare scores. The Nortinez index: -1.98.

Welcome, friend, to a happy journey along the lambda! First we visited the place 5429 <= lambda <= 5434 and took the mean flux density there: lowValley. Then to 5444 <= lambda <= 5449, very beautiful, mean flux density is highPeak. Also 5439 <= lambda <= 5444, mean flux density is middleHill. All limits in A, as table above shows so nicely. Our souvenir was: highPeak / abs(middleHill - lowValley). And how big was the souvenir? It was 10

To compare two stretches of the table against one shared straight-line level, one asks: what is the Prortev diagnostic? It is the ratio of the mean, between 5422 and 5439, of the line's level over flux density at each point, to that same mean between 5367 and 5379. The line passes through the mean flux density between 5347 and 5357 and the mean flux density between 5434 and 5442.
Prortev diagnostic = 0.99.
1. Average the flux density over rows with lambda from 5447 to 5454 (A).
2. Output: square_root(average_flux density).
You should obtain 2.56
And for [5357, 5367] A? 2.58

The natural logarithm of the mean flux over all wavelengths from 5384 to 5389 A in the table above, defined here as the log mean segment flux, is 1.87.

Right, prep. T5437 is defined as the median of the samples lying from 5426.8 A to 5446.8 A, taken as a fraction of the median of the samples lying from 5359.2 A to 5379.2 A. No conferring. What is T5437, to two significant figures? 0.96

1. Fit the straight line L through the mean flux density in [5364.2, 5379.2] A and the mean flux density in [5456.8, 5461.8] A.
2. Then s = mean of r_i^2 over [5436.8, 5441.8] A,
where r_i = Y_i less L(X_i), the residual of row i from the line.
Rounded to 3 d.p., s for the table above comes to 0.056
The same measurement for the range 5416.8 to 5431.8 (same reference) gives 0.075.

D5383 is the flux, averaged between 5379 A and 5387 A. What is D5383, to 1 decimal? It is 6.5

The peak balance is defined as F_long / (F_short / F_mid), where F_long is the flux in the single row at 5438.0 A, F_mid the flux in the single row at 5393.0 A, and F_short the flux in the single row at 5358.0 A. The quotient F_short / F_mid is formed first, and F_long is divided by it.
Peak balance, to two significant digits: 5.7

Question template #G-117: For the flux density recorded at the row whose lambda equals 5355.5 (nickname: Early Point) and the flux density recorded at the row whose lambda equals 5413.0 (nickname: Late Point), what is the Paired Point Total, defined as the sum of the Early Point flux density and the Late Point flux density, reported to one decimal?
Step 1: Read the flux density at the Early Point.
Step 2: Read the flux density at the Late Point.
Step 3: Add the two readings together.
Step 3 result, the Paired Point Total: 12.6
